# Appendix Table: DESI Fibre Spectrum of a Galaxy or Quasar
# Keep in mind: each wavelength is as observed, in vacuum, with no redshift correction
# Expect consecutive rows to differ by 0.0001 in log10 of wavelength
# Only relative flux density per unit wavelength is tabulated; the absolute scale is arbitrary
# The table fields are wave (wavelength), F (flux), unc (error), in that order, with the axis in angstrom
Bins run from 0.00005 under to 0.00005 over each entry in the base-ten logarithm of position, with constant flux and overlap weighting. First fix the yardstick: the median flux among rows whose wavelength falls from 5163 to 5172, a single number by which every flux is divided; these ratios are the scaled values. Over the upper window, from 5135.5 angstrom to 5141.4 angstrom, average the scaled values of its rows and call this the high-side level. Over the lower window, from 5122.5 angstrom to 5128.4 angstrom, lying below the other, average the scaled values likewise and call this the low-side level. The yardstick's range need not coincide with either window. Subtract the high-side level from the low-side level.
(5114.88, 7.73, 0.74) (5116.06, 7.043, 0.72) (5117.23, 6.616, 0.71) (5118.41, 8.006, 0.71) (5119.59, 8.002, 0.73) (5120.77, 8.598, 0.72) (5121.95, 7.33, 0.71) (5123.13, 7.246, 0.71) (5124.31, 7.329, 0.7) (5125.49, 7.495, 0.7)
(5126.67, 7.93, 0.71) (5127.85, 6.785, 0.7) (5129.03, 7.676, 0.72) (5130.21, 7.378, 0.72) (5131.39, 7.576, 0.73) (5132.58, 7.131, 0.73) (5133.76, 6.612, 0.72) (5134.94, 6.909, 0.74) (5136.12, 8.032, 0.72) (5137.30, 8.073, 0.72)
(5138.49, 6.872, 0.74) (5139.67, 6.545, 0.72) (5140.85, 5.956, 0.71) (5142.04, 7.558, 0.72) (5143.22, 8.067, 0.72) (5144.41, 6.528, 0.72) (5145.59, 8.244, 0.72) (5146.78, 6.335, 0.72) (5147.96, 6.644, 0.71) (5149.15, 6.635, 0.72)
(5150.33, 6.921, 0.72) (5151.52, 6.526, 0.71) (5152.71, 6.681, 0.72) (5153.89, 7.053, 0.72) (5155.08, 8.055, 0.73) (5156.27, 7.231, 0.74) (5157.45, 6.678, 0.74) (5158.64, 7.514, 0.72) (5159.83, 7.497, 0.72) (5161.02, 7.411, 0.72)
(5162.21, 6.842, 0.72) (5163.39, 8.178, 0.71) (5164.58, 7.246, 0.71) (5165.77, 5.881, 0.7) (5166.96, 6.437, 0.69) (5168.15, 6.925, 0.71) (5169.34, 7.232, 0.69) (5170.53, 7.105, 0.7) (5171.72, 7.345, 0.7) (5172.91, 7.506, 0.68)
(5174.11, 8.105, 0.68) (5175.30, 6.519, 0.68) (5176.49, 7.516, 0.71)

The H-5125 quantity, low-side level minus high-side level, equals 0.04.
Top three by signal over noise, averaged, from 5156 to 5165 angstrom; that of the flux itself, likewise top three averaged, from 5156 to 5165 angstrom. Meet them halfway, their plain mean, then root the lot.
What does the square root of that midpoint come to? 3.04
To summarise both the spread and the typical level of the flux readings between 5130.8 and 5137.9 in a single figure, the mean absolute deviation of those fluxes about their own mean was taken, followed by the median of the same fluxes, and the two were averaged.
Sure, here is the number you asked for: 3.93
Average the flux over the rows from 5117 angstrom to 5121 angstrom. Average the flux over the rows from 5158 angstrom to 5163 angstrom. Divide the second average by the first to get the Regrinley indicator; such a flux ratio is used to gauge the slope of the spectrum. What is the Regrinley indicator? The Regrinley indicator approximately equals 0.94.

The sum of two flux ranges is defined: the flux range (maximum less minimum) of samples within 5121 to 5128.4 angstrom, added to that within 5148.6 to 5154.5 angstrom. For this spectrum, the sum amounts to 1.7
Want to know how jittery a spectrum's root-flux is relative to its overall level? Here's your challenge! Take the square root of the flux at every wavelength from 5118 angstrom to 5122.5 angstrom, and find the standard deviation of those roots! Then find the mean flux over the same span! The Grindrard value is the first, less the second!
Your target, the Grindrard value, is -7.9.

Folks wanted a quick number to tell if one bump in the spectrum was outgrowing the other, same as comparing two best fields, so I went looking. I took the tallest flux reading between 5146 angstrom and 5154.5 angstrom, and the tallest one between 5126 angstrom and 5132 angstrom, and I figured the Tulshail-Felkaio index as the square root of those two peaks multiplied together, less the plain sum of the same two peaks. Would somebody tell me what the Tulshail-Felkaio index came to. -7.5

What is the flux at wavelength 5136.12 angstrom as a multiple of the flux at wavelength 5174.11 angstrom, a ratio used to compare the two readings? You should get 0.99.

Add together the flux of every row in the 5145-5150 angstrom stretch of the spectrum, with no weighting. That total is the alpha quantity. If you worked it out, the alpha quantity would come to 28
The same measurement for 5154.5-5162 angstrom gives 44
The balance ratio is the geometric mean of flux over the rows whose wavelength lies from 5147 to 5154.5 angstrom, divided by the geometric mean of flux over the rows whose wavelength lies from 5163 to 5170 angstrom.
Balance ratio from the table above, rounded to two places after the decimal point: 0.97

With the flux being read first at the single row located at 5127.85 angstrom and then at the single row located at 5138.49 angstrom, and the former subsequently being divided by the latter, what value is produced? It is 0.99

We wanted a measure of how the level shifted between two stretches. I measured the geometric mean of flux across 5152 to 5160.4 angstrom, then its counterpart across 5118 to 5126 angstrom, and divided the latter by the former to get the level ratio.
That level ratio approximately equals 1.07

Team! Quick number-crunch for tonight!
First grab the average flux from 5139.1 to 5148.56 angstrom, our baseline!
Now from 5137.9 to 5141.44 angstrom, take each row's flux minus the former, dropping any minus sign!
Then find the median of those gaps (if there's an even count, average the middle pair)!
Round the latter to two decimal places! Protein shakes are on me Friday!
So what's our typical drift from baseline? 0.44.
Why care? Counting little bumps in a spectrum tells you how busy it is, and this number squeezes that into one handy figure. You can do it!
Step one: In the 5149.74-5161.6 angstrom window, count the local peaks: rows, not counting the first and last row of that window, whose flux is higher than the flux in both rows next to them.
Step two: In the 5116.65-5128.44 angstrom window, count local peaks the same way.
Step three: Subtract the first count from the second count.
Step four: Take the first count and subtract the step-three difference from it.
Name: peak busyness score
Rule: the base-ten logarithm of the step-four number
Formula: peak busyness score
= 0.0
